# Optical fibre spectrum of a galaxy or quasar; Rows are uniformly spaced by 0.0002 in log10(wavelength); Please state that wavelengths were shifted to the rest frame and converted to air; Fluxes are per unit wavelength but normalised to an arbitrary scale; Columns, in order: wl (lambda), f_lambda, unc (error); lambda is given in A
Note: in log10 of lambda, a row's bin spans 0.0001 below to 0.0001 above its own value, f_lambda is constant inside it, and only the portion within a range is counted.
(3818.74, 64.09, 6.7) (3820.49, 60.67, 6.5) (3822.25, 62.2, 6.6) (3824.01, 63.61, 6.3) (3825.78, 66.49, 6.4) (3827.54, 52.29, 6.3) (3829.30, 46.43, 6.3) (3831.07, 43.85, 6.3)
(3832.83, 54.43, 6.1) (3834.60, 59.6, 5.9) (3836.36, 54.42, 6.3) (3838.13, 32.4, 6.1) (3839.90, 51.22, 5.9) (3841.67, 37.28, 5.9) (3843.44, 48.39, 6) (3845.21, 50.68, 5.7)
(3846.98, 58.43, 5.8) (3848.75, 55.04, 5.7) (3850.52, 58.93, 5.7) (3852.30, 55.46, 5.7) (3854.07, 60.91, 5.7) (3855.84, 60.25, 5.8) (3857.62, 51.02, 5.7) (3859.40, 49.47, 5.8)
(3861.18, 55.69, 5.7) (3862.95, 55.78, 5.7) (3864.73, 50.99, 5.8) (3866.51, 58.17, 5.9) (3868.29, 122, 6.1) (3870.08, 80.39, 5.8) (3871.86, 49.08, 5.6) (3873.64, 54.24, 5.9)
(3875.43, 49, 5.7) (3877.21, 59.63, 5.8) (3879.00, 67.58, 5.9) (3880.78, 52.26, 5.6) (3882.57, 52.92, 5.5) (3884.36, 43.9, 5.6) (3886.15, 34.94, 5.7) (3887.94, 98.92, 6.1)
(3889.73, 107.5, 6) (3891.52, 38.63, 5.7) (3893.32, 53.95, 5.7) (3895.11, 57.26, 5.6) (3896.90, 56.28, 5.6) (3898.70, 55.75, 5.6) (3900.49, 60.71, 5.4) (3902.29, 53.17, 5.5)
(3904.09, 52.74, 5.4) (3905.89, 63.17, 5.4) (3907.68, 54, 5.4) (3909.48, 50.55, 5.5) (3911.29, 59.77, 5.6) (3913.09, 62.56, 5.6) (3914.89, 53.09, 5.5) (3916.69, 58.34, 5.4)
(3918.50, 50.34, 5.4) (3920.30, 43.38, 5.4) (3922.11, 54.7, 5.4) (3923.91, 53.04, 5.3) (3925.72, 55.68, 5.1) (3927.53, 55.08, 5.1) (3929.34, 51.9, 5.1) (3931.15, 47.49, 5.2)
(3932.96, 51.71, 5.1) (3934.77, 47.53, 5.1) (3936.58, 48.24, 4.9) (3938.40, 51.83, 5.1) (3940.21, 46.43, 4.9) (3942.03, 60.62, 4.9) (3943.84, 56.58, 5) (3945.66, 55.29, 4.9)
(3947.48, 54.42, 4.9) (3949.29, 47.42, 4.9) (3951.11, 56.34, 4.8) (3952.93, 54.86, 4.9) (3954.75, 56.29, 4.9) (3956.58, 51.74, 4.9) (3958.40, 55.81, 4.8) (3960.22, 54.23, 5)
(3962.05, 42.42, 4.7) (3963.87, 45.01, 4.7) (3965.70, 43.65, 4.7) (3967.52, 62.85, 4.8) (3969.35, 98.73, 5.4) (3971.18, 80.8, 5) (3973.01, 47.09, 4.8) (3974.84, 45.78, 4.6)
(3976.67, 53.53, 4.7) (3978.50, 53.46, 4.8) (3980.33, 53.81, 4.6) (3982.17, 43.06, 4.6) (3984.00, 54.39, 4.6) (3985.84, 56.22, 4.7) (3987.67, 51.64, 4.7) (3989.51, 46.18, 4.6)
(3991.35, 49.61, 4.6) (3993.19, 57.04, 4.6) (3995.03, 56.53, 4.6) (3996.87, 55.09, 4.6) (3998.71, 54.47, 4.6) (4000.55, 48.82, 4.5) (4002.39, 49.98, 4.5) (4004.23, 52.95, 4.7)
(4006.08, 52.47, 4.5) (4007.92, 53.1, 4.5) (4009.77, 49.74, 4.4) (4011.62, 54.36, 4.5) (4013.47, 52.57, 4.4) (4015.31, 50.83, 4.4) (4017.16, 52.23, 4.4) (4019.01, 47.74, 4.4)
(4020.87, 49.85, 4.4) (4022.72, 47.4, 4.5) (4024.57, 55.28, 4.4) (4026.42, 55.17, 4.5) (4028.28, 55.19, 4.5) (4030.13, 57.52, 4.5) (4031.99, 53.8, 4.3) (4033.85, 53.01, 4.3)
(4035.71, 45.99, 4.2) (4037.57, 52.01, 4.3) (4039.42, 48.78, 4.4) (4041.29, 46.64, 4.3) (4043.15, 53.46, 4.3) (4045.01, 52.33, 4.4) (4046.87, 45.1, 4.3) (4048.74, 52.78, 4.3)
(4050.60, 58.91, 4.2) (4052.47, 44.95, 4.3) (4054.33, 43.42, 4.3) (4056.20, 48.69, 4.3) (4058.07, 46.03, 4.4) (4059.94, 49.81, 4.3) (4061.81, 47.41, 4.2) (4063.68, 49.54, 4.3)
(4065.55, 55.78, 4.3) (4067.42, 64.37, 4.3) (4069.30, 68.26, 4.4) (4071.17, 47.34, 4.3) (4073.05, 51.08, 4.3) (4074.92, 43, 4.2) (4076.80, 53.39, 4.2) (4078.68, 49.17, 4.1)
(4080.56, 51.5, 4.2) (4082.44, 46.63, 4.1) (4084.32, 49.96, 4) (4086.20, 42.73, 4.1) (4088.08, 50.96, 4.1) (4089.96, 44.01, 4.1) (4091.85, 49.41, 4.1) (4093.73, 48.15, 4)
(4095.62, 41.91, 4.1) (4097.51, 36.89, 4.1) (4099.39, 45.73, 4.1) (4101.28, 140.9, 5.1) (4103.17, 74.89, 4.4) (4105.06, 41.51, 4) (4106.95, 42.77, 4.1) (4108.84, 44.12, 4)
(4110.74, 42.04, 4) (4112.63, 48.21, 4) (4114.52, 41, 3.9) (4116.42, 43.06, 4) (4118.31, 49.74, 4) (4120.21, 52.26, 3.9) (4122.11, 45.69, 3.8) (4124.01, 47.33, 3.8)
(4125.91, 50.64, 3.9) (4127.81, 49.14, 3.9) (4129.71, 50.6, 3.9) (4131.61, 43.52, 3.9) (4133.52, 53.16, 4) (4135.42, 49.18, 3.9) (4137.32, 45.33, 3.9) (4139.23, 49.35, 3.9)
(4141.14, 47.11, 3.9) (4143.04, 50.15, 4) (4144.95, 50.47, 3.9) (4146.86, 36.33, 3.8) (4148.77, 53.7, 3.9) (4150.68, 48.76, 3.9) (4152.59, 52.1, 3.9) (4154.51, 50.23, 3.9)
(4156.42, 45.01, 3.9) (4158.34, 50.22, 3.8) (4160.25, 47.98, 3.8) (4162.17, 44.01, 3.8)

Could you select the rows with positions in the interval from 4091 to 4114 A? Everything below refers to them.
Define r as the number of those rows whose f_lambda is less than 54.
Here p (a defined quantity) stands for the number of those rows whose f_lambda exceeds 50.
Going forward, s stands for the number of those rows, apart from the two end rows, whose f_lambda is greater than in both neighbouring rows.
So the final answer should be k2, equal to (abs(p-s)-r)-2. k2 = -12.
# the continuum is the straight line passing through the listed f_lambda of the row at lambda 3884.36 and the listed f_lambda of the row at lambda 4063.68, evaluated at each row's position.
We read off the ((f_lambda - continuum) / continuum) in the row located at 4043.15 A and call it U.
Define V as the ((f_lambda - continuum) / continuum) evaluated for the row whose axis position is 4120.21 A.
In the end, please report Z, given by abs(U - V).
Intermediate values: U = 0.09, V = 0.02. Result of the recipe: 0.08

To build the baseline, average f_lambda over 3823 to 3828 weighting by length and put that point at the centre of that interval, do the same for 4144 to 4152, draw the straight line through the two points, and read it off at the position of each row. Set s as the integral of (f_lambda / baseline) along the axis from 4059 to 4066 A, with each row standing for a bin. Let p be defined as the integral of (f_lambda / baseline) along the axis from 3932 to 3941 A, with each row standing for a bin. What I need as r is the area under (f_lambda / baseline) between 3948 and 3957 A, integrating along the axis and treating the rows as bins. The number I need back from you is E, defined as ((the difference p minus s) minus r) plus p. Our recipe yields 0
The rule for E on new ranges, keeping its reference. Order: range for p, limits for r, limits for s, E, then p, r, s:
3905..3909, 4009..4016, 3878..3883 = -4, 4.0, 6.8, 4.9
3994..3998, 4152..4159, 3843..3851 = -6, 4.1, 7.3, 7.2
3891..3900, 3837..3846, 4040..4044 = 6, 8.2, 6.5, 3.8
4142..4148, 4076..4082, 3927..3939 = -5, 5.8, 6.0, 10.6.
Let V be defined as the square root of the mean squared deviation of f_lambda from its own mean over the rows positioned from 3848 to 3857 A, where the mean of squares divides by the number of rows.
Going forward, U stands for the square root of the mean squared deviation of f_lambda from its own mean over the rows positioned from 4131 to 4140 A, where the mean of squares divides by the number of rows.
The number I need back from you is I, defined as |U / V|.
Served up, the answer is 1.4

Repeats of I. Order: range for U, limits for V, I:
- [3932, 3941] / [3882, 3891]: 0.1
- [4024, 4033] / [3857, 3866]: 0.5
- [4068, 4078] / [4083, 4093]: 2.6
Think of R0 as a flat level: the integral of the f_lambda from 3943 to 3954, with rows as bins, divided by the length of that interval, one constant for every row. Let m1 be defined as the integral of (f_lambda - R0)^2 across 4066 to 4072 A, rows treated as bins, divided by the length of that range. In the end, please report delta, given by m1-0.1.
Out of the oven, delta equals 108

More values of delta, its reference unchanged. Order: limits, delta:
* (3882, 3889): 701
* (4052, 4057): 77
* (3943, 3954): 9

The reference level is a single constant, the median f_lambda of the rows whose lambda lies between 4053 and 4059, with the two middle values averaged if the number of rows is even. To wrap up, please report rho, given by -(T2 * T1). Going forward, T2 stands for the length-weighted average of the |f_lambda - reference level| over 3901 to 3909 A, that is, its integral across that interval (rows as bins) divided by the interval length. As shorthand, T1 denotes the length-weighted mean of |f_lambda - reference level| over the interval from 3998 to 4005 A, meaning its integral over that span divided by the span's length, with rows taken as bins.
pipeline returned -53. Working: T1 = 5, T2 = 10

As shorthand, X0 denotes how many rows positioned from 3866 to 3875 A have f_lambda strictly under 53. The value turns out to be 1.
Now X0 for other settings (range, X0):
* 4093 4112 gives 8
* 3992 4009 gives 4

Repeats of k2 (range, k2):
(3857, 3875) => 0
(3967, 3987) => -3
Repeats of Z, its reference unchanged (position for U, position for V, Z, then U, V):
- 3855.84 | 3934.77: 0.36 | 0.40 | 0.04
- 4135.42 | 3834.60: 0.46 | -0.05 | 0.41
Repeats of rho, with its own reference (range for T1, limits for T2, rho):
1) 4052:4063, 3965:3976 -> -36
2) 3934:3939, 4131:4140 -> -10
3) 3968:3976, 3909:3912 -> -203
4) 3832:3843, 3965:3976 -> -169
